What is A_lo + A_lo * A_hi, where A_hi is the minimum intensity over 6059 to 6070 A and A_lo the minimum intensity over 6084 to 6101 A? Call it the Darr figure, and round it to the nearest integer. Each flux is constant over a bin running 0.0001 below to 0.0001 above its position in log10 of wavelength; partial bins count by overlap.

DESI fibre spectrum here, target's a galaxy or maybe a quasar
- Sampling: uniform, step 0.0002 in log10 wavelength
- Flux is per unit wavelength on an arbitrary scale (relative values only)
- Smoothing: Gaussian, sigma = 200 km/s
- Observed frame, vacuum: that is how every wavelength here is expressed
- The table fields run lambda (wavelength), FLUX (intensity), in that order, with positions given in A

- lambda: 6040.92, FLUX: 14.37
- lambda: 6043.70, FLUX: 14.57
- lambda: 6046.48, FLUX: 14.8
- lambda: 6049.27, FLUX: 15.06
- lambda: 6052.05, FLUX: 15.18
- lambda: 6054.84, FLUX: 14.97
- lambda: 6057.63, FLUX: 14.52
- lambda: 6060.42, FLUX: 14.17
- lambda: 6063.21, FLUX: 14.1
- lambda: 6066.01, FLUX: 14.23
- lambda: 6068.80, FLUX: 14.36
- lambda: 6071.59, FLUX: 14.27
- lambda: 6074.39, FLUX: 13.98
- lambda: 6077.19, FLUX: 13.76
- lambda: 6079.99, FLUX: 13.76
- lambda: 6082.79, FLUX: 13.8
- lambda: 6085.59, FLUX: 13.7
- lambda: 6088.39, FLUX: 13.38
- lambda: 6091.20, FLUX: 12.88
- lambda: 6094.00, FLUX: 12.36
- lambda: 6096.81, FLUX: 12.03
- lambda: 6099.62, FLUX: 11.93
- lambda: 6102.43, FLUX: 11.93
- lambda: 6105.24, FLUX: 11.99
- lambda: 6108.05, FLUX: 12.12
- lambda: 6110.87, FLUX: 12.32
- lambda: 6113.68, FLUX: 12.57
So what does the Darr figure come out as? 180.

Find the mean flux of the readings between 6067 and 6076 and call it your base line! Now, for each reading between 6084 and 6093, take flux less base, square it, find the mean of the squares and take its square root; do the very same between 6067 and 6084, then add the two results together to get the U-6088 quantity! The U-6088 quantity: 1.3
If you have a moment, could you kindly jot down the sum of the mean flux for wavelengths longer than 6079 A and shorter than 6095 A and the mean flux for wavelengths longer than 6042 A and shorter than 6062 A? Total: 28.1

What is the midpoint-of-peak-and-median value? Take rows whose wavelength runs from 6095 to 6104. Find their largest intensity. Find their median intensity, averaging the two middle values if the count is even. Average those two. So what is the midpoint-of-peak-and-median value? 12.0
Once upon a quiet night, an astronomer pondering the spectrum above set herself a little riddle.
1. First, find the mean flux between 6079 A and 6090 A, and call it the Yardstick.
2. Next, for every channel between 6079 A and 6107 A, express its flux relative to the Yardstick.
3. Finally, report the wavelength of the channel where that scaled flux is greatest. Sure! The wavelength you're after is 6082.79 A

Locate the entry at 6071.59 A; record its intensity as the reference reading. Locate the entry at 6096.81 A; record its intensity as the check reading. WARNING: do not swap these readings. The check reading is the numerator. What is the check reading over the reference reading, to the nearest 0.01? 0.84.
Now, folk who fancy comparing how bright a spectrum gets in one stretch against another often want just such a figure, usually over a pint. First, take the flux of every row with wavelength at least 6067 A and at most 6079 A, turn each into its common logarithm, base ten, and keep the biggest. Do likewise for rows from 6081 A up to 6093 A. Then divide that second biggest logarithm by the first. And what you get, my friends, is 0.99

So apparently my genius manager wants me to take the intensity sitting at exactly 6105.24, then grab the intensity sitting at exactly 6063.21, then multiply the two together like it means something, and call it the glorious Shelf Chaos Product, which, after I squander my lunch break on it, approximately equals 169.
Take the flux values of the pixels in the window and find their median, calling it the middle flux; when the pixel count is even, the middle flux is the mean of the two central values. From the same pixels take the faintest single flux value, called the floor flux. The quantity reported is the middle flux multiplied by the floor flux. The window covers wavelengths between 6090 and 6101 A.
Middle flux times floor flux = 145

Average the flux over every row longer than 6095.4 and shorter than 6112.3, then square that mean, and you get 145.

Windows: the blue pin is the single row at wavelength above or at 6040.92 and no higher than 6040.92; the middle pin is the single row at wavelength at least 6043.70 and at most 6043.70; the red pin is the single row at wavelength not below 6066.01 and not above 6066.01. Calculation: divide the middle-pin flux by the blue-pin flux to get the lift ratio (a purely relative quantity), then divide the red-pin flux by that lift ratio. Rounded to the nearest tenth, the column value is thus 14.0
